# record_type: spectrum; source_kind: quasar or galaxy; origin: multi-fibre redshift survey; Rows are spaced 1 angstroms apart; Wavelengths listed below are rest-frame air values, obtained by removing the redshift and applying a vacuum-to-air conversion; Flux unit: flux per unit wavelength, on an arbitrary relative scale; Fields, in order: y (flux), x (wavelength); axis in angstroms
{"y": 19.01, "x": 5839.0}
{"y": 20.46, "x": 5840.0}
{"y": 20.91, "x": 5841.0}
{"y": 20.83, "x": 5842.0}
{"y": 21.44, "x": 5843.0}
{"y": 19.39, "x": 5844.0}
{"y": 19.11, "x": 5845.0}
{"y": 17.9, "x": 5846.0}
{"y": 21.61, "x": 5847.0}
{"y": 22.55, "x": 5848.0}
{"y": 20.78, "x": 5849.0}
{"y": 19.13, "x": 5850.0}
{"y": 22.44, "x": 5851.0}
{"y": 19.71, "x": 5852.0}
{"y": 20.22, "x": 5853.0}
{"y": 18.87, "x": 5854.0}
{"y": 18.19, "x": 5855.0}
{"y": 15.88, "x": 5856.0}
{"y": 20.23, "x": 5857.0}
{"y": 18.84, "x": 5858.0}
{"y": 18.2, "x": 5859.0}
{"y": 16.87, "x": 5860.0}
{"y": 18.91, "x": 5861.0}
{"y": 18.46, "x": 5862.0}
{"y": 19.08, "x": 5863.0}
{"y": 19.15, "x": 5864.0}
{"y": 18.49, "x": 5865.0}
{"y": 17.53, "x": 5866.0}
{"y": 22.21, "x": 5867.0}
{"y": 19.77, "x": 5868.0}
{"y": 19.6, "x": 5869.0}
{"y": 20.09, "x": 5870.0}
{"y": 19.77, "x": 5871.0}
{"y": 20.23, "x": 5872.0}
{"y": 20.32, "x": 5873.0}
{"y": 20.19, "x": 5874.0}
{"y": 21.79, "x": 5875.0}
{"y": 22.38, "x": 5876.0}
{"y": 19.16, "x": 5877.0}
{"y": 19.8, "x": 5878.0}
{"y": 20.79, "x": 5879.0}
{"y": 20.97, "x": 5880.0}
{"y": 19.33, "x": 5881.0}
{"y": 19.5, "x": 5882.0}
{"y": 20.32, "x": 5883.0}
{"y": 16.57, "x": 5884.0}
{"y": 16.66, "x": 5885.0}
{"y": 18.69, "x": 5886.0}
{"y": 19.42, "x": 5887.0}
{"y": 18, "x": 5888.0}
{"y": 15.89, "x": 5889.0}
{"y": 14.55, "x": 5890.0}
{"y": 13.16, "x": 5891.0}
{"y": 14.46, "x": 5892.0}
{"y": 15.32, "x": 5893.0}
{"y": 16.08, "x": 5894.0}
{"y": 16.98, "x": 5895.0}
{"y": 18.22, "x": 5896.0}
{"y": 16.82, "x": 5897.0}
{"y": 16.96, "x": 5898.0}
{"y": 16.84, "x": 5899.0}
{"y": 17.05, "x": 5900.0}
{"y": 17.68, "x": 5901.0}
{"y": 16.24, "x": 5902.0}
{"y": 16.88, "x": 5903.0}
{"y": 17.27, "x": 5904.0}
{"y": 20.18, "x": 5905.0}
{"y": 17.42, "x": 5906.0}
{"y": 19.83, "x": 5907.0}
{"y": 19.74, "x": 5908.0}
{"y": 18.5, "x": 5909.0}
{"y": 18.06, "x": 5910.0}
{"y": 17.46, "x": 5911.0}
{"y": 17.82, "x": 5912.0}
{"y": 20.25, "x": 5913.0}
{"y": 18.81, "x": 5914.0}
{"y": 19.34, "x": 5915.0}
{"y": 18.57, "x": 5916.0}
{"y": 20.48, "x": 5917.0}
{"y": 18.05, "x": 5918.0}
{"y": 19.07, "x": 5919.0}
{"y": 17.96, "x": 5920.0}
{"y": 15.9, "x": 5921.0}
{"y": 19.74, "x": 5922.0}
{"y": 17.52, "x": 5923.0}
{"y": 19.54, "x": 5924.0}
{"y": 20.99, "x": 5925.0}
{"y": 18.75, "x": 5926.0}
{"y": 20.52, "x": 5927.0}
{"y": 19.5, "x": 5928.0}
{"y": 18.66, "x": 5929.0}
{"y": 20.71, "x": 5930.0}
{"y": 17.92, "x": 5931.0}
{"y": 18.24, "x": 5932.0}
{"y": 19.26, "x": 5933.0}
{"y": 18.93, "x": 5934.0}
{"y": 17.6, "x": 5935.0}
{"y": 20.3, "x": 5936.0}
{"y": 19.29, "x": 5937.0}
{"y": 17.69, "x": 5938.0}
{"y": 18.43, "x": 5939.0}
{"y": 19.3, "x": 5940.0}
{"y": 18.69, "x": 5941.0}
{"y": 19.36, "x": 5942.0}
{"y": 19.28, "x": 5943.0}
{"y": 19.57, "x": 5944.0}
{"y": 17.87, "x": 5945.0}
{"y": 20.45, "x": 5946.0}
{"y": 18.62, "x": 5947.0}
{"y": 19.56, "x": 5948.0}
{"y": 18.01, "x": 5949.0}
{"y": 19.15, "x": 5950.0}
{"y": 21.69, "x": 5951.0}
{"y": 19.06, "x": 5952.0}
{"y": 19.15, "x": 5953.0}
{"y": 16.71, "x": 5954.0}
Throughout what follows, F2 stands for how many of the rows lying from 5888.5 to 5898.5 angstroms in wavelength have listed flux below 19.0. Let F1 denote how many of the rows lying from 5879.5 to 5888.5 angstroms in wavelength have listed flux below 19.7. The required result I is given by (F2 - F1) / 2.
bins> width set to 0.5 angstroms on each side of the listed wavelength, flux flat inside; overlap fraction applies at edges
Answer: 1.5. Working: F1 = 7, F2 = 10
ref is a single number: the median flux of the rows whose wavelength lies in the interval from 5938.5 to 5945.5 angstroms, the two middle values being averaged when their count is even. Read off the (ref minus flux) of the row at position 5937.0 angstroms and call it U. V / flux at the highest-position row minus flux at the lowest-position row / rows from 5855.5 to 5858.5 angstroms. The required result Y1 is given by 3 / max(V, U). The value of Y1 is 1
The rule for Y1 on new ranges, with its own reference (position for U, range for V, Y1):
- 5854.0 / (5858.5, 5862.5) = 7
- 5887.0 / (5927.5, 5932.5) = -21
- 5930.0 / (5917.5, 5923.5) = -6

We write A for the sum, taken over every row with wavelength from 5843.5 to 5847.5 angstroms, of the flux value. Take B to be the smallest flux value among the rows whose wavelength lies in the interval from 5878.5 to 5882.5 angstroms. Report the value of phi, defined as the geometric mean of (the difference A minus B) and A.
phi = 67.7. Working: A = 78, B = 19.33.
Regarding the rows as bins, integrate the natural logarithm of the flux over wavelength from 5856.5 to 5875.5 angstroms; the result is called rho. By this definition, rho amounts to 56.4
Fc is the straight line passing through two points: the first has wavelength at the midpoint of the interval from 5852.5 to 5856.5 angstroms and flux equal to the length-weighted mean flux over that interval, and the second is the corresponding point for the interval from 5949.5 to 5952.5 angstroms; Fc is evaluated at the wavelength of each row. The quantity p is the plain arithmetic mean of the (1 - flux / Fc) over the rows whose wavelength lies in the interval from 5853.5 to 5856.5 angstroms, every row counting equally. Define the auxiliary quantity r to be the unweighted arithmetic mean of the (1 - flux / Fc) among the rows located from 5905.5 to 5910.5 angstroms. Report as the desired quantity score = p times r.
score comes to 0.001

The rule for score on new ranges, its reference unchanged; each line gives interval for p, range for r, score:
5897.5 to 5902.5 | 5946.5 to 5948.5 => 0.005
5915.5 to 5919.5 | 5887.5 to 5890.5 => 0.003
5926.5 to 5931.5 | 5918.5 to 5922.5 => 0.000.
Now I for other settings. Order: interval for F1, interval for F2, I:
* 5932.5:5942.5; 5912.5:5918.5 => -3.0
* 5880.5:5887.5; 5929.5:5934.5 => -1.5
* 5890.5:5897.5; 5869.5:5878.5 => -3.5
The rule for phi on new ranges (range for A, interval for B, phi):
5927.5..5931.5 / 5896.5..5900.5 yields 67.9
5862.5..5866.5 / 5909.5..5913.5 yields 64.9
